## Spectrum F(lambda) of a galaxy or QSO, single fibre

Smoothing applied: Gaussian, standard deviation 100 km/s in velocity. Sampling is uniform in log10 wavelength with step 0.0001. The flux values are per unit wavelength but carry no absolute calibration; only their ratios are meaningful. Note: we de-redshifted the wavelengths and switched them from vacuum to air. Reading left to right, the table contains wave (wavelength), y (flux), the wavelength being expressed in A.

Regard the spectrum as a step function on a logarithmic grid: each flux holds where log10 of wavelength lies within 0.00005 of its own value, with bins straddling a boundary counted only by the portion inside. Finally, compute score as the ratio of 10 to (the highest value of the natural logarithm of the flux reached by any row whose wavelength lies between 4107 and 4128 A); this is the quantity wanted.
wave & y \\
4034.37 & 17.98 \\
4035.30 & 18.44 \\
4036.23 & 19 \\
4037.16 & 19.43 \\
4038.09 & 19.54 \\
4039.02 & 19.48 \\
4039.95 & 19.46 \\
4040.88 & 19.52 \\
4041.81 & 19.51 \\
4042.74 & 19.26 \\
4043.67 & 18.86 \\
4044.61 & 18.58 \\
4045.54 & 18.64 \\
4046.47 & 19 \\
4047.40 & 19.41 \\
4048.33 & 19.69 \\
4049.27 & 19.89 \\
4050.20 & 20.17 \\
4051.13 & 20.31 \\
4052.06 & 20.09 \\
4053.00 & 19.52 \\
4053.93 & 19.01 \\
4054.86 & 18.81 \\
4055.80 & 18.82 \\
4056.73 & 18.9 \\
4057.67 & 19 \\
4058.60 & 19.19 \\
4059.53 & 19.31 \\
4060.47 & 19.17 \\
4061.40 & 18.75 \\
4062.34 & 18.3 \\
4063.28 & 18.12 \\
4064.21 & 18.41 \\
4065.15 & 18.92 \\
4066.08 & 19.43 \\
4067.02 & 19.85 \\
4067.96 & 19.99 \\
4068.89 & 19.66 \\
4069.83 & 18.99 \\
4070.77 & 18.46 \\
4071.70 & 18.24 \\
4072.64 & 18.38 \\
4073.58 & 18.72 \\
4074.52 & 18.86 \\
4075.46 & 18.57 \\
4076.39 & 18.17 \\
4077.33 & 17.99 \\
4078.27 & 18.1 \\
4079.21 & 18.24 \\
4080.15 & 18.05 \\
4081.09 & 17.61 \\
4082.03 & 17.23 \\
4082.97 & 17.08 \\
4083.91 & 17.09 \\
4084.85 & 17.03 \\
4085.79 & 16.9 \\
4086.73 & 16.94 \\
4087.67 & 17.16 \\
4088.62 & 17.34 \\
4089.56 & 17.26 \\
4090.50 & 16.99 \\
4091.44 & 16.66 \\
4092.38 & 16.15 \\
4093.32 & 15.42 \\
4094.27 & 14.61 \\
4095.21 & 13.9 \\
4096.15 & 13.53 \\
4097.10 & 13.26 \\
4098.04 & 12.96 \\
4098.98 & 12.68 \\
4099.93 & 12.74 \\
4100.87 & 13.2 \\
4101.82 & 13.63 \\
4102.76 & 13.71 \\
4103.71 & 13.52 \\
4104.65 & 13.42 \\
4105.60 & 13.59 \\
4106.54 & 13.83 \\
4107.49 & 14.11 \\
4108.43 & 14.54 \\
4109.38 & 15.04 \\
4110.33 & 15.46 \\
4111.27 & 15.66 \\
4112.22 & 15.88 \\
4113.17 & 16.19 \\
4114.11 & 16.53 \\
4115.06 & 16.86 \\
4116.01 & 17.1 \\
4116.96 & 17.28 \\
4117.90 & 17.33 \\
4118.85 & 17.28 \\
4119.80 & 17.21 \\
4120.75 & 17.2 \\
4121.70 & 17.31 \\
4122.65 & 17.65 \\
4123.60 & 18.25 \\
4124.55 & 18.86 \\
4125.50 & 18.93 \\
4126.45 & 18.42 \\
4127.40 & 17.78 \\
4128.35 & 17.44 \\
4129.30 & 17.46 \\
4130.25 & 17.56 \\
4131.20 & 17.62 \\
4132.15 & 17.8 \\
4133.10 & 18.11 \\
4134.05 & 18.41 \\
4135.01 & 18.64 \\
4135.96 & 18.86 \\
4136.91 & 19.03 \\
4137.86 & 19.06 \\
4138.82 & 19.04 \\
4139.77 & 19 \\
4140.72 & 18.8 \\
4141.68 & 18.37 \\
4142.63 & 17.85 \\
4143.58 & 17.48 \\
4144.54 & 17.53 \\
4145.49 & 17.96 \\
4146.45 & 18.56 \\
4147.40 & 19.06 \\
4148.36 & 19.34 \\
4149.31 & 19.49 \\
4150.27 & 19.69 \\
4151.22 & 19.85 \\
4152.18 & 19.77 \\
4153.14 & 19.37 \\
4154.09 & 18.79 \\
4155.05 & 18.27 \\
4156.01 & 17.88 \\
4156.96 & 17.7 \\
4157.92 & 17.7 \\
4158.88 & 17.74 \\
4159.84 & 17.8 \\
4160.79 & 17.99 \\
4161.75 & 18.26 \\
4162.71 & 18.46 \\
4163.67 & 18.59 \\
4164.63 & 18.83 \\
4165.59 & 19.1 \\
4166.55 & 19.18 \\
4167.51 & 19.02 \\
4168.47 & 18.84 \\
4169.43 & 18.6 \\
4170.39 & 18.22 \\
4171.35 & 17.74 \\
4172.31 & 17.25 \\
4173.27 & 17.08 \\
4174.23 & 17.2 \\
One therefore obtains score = 3.40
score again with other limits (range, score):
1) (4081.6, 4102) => 3.51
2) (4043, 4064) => 3.32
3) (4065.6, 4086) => 3.34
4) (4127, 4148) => 3.39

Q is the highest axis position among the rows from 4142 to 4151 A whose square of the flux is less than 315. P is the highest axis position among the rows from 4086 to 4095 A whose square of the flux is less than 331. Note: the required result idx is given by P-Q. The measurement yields -50.3 A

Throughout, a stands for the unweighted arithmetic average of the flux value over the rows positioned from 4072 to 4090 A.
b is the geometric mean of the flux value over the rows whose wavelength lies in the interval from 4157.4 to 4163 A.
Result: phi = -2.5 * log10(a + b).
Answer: -3.88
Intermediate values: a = 17.7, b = 18.0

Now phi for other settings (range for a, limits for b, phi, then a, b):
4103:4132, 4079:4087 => -3.82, 16.5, 17.3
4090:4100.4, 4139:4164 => -3.79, 14.4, 18.5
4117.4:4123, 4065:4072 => -3.91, 17.3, 19.2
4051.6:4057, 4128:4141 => -3.94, 19.2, 18.3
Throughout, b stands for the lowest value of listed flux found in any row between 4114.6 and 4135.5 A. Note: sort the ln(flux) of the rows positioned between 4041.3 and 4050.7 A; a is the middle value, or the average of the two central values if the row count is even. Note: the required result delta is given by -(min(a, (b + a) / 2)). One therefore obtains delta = -2.96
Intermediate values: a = 2.96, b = 16.86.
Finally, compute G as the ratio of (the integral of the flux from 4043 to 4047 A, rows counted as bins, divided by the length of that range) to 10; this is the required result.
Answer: 1.88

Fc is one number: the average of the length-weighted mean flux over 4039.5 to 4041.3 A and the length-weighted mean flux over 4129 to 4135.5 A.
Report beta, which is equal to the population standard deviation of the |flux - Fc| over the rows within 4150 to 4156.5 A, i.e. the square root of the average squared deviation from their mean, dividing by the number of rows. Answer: 0.35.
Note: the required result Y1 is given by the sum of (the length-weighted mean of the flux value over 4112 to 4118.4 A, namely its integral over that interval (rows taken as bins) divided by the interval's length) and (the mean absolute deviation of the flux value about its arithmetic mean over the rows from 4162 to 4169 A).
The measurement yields 17.0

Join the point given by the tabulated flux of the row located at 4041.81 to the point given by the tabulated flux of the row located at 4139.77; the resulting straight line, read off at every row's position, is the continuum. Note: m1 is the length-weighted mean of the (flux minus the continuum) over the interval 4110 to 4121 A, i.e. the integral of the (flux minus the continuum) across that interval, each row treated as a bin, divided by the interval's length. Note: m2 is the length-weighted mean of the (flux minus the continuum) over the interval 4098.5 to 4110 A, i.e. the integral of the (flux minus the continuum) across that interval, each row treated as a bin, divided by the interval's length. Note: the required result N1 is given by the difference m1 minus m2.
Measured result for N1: 3.0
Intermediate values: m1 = -2.5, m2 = -5.5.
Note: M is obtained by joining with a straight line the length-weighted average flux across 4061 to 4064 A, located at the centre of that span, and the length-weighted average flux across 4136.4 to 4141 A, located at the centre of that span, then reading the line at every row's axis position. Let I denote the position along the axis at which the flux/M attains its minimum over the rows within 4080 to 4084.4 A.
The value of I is 4082.97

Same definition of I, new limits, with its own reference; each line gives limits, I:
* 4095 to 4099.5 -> 4098.98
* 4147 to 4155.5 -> 4155.05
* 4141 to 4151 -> 4143.58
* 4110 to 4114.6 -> 4110.33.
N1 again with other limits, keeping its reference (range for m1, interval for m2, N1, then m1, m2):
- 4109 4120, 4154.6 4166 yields -1.9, -2.7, -0.7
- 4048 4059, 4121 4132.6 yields 1.2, 0.0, -1.2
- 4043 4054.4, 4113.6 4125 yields 1.7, 0.0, -1.7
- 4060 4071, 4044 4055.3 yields -0.3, -0.4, 0.0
